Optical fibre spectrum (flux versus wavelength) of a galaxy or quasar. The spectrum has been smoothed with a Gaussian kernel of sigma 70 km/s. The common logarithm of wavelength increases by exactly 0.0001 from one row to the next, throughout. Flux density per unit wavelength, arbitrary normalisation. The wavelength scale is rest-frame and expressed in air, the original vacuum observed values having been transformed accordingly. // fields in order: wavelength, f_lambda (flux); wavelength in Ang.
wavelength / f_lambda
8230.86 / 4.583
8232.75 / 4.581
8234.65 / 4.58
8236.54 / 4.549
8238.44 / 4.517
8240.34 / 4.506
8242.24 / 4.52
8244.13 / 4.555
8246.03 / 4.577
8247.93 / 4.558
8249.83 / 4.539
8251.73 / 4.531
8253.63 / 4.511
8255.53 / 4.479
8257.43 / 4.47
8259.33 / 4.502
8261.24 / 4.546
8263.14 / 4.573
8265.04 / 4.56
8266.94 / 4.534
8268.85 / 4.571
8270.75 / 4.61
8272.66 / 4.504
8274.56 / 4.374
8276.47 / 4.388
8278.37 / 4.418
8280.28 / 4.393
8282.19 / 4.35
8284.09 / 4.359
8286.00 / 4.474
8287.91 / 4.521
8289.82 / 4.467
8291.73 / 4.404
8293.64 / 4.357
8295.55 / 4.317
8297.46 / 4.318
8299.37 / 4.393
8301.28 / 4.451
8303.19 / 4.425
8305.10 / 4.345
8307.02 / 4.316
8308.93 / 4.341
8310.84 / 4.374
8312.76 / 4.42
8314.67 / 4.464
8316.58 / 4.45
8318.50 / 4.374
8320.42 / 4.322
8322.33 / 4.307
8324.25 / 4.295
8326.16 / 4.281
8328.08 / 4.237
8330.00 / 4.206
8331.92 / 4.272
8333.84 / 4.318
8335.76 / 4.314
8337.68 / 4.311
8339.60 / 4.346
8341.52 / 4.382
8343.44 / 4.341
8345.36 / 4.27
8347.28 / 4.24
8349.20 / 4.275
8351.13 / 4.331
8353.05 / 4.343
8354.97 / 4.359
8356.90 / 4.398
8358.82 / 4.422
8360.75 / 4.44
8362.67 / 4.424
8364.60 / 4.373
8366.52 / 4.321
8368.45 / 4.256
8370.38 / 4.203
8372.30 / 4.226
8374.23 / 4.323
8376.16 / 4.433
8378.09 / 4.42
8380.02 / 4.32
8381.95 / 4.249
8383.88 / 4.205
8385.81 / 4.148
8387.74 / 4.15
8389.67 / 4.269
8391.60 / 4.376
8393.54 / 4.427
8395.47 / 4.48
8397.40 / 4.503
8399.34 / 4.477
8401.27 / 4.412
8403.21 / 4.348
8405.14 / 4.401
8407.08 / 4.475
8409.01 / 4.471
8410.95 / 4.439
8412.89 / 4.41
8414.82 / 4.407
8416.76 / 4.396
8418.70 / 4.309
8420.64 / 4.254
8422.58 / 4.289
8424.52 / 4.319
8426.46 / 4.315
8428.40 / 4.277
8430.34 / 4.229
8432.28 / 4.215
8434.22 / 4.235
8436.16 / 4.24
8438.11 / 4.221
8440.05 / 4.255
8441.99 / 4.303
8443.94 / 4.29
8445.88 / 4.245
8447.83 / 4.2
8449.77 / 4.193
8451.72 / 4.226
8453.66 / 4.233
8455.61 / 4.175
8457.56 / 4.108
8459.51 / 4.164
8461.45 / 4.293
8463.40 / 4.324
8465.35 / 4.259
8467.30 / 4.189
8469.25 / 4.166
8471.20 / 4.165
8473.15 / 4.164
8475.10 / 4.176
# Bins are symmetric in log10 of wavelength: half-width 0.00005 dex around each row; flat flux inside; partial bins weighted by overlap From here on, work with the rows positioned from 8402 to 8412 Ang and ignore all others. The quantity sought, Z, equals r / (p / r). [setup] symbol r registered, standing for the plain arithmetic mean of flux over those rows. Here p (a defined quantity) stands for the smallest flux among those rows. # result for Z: 4.51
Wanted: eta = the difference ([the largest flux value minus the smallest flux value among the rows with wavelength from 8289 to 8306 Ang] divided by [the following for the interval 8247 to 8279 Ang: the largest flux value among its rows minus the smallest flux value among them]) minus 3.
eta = -2.4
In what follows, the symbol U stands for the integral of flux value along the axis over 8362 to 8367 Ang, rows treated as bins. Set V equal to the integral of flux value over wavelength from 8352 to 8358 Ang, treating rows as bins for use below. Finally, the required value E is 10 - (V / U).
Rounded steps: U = 21.9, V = 26.2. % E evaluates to 8.80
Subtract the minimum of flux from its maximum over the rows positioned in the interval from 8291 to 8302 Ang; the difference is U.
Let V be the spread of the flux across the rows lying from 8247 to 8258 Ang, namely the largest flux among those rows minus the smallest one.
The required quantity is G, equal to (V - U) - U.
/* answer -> -0.18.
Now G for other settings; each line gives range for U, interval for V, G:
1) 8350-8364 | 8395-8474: 0.18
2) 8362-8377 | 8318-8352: -0.28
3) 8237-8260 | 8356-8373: 0.02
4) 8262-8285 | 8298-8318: -0.37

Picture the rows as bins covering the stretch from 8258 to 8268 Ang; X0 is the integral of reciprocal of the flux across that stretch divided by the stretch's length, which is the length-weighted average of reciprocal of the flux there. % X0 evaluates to 0.220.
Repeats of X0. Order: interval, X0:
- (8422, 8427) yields 0.232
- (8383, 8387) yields 0.240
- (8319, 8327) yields 0.232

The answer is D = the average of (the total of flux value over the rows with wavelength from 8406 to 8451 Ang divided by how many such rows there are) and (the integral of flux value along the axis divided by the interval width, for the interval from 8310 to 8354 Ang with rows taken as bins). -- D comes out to 4.31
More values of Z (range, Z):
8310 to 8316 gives 4.47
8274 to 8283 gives 4.42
